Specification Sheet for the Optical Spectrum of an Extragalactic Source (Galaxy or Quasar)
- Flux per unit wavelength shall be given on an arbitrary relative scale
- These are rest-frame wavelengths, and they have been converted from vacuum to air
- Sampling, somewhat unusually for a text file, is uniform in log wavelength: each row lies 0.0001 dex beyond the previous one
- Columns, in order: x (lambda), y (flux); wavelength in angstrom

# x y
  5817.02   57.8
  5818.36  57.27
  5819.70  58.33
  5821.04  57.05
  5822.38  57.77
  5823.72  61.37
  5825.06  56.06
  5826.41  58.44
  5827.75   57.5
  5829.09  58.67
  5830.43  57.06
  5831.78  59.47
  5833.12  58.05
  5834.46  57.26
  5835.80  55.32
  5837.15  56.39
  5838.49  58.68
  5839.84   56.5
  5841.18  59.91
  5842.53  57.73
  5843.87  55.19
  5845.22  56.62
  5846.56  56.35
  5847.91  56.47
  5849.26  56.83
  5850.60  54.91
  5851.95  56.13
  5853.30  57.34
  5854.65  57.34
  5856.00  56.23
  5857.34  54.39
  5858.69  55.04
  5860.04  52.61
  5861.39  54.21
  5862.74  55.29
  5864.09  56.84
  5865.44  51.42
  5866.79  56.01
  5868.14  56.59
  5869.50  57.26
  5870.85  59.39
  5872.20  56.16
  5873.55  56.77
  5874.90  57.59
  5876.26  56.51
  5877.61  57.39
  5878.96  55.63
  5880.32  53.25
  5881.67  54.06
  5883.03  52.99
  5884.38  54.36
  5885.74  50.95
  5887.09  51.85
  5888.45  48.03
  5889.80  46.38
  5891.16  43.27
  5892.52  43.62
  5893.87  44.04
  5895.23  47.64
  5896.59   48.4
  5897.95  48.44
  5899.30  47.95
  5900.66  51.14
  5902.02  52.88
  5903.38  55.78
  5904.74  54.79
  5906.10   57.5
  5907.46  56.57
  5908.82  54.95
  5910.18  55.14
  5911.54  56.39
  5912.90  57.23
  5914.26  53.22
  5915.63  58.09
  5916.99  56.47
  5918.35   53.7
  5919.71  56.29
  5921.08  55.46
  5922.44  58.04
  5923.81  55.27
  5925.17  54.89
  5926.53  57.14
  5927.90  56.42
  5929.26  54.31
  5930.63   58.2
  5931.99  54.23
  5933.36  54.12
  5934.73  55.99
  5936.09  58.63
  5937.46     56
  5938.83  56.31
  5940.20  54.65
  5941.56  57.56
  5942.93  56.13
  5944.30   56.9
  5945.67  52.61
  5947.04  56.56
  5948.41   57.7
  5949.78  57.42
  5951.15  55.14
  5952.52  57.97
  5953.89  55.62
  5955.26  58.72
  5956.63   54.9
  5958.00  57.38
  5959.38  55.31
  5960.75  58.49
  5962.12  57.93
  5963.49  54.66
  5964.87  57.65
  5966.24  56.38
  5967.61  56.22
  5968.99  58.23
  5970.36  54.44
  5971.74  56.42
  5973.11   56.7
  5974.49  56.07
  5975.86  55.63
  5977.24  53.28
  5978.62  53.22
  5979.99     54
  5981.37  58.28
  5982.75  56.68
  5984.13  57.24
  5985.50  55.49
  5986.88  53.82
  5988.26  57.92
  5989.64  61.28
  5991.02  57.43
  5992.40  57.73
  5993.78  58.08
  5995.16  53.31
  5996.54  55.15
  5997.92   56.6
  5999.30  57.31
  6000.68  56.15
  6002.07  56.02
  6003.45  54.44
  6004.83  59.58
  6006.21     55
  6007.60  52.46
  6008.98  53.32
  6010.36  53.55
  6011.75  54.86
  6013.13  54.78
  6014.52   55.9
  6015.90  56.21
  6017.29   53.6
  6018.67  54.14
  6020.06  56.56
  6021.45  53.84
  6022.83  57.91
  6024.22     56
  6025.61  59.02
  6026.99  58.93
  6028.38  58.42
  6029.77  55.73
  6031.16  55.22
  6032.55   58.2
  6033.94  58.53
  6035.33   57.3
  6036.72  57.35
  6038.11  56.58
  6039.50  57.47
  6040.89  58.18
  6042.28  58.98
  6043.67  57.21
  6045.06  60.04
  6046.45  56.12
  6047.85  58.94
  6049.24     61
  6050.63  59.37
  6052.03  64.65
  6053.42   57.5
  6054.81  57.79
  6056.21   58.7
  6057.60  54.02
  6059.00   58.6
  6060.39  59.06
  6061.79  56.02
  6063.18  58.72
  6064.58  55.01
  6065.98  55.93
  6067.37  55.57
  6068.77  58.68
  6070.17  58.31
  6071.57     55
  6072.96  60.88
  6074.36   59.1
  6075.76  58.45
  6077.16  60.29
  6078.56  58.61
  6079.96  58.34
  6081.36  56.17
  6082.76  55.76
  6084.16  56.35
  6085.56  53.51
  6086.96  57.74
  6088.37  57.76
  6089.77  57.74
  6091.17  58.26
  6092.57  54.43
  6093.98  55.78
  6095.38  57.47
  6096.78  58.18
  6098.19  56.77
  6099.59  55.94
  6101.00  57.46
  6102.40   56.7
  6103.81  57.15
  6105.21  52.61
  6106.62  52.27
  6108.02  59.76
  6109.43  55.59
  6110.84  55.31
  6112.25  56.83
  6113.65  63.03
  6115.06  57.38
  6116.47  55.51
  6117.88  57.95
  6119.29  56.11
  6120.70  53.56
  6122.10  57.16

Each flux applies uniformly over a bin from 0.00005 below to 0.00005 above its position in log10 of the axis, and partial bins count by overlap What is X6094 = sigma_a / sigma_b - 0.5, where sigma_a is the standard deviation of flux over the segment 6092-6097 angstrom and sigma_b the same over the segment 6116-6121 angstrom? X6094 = 0.4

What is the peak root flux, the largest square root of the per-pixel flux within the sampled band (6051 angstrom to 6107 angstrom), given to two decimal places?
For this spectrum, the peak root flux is 8.04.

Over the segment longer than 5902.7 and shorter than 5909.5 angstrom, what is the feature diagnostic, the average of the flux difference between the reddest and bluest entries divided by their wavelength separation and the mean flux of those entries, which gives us 27.9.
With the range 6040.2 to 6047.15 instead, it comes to 28.9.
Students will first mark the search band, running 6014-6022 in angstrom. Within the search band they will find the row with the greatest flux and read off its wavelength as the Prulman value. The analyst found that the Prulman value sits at 6020.06 angstrom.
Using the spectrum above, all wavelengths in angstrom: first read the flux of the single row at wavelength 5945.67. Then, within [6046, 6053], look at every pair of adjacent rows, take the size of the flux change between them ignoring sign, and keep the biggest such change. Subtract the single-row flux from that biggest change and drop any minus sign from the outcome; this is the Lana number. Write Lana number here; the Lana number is 47.3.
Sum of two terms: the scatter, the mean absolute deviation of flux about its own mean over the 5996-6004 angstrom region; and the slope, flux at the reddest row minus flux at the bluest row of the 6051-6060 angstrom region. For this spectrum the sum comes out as -5.3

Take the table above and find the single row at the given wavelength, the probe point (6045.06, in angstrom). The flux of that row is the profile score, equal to 60.04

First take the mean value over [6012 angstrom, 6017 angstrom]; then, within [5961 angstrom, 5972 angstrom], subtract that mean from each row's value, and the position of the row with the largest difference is 5968.99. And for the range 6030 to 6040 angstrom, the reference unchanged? 6033.94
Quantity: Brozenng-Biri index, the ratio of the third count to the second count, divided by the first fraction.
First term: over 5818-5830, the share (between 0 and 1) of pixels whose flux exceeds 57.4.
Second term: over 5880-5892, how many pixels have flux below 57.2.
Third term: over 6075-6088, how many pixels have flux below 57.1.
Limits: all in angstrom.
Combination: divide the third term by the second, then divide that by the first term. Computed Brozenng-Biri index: 1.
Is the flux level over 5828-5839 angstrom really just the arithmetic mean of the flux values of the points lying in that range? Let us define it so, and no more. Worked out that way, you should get 57.6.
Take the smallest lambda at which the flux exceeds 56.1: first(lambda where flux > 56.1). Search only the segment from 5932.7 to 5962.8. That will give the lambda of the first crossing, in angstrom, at 5936.09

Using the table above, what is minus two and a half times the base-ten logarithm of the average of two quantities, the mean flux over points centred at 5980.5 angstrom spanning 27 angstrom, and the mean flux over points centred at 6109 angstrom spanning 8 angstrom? -4.37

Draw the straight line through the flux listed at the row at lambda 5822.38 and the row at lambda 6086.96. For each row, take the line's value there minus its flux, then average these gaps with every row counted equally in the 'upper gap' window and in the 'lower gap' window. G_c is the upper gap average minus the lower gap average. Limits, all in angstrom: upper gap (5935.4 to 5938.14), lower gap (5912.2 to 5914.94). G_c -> -2.1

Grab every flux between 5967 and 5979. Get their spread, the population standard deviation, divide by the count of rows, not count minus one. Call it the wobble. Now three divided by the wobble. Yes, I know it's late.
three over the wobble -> 1.93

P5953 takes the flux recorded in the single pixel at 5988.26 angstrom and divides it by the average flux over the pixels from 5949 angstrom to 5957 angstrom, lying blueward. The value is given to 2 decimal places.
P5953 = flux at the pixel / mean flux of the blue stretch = 1.02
